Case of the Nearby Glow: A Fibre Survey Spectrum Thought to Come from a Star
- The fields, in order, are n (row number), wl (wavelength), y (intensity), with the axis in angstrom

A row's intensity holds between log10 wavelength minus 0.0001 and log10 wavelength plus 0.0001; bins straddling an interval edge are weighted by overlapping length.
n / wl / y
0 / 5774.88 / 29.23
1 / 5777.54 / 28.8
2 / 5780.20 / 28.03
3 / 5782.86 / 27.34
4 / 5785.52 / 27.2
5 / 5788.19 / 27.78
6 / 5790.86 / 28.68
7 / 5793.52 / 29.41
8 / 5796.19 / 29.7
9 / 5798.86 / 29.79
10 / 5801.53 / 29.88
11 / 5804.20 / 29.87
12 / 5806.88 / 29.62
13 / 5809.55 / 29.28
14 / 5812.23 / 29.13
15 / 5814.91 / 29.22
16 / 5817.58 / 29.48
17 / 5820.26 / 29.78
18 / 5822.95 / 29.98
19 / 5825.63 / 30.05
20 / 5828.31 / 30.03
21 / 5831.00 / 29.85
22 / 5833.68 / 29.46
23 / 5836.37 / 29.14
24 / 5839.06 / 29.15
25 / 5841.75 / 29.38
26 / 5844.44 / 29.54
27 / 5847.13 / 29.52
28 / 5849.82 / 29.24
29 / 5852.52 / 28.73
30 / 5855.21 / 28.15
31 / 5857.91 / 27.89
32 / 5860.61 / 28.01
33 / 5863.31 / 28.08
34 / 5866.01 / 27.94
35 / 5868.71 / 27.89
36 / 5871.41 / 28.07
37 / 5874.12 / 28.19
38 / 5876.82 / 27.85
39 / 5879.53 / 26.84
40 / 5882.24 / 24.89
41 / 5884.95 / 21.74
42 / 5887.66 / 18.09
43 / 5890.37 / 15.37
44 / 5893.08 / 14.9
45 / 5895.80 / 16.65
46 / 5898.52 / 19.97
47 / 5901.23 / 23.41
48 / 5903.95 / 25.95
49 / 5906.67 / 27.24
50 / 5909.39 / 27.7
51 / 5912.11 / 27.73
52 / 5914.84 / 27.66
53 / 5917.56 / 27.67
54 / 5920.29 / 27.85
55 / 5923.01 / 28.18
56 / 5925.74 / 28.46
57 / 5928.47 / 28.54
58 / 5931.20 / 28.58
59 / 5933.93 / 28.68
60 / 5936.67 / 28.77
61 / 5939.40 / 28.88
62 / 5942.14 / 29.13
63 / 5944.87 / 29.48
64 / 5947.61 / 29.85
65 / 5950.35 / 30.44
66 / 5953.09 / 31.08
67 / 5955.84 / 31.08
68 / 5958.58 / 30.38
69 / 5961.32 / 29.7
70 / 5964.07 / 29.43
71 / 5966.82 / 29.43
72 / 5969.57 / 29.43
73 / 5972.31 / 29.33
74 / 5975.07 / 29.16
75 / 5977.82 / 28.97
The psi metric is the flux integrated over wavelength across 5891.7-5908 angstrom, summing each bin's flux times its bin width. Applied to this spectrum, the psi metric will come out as 348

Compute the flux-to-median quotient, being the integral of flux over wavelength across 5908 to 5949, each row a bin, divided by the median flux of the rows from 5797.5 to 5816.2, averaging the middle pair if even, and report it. 39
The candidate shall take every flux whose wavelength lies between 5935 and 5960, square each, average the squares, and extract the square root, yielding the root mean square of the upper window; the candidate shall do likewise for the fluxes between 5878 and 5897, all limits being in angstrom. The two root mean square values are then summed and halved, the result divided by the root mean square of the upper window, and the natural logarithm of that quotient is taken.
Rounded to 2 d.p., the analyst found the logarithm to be -0.18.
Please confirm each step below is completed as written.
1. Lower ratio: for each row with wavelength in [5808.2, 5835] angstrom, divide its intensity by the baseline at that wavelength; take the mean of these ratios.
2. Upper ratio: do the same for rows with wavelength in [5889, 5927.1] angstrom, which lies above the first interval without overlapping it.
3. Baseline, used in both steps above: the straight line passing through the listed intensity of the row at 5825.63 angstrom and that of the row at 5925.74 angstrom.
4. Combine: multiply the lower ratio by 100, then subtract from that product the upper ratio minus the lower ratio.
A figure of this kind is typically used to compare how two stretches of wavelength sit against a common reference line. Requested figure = 98.5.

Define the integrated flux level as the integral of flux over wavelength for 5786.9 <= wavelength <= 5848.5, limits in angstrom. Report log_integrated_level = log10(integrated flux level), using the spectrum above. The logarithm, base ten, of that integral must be 3.3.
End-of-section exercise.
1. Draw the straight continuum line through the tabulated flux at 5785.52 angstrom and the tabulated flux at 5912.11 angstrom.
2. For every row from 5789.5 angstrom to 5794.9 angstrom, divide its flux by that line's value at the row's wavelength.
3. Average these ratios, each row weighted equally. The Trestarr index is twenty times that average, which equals 21.3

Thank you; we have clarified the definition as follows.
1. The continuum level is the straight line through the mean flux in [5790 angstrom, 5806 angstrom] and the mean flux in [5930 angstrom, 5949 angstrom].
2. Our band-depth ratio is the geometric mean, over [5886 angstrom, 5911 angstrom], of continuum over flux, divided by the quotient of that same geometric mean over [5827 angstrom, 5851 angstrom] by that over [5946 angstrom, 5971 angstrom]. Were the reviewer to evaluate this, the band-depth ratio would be 1.38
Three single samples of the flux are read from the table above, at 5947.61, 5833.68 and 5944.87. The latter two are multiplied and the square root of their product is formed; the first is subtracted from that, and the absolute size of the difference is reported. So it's 0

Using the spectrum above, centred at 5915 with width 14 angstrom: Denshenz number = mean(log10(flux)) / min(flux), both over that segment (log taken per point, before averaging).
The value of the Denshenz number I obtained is 0.0522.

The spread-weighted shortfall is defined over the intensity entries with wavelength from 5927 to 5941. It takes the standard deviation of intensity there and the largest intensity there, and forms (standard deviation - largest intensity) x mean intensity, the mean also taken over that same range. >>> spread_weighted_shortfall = -825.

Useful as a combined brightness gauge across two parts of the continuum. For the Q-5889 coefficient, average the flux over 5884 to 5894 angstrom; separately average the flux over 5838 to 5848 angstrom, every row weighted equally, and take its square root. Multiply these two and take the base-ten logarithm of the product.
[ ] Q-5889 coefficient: 1.98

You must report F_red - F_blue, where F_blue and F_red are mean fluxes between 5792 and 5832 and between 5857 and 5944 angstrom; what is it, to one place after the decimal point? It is -3.8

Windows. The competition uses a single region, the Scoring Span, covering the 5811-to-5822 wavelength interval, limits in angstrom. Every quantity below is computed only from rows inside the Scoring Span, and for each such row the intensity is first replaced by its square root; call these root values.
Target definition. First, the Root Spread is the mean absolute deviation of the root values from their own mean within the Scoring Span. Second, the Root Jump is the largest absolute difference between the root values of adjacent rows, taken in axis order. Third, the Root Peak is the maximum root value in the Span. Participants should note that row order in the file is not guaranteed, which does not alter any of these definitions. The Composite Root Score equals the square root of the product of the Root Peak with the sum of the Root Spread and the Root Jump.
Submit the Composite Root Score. 0.51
